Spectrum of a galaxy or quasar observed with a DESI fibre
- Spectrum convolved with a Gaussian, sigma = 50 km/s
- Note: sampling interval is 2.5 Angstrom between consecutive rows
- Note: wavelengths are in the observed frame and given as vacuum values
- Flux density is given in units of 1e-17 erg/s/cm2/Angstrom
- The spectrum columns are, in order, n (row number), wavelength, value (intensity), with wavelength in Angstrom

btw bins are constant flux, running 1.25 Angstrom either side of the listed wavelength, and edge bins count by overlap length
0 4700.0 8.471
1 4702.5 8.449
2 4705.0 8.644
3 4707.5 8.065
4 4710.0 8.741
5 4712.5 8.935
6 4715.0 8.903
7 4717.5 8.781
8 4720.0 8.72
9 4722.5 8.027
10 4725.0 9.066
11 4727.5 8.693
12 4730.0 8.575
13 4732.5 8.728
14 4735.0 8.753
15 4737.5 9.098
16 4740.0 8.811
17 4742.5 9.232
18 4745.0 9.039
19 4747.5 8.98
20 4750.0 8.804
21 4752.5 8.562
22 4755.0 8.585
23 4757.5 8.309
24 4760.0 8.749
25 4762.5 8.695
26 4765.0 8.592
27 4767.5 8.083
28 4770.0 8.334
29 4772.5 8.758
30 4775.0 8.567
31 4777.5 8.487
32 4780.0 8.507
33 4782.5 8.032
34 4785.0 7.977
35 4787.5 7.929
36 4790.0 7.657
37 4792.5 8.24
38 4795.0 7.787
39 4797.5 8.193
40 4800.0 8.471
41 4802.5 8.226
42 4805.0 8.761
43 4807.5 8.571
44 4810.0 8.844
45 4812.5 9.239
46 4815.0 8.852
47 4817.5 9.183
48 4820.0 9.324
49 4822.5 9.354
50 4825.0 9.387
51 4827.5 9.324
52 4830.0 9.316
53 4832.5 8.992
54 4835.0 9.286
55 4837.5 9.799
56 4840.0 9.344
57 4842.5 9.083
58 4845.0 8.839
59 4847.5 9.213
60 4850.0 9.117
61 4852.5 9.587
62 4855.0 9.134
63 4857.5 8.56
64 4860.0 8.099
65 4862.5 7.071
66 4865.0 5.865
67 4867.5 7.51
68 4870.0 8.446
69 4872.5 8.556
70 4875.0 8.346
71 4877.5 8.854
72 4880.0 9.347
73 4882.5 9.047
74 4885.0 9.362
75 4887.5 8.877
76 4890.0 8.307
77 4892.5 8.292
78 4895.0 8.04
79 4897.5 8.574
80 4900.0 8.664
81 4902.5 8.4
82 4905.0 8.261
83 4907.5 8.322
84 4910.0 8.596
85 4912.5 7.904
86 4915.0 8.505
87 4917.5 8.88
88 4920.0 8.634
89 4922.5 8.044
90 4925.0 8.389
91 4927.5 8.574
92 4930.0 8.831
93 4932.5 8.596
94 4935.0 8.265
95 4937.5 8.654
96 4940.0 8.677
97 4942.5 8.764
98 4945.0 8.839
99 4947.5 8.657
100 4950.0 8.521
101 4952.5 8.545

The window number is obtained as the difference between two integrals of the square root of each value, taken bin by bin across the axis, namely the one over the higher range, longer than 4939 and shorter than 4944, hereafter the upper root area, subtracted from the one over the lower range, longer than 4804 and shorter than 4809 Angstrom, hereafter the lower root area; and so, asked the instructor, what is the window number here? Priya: -0.05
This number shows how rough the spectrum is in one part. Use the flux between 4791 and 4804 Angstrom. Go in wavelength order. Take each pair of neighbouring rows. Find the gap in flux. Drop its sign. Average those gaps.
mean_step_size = 0.35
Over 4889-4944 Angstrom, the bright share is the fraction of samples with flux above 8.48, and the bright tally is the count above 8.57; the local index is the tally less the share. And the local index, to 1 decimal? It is 10.5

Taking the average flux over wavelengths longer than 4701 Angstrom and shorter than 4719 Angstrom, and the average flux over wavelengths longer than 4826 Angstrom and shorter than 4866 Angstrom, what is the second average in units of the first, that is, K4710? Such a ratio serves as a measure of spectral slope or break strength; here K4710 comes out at 1.02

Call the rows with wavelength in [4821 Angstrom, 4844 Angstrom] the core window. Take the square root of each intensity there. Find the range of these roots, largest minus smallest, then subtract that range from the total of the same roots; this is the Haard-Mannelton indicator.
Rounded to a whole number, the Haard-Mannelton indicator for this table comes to 27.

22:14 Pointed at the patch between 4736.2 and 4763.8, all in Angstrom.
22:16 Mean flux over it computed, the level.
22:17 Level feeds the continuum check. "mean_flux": 8.8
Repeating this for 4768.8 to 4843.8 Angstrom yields 8.7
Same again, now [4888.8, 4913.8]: 8.3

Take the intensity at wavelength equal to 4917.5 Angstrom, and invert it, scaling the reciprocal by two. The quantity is 0.225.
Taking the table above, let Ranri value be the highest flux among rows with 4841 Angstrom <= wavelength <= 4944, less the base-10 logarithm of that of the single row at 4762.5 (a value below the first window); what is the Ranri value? 8.6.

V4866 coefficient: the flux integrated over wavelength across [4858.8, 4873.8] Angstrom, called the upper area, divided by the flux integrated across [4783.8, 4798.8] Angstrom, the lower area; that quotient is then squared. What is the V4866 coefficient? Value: 0.91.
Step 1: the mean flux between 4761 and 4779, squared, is 72.3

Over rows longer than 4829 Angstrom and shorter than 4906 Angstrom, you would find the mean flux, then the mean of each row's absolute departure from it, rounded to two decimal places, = 0.57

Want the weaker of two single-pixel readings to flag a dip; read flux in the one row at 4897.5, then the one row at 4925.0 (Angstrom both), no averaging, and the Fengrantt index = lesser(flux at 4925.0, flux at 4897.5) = 8.39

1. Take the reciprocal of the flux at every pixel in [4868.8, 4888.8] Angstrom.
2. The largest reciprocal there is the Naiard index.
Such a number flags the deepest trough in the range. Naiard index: 0.120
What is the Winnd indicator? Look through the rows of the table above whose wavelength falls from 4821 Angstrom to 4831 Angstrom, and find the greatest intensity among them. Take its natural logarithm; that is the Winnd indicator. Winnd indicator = 2.24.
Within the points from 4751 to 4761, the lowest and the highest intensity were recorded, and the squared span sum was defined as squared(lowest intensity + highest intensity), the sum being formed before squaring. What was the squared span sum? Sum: 291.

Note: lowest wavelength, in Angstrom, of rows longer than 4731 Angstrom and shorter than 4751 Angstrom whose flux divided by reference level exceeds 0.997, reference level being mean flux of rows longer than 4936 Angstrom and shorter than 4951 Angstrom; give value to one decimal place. 4732.5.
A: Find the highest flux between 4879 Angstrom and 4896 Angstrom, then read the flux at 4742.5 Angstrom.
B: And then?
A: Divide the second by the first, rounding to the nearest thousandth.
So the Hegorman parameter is 0.986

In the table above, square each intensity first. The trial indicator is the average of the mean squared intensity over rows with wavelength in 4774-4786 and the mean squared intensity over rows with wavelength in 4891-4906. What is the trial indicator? 69.7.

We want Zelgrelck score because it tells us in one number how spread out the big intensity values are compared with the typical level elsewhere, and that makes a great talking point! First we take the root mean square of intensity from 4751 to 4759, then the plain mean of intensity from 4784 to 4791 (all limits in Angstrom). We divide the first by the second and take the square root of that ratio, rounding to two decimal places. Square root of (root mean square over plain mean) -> 1.04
